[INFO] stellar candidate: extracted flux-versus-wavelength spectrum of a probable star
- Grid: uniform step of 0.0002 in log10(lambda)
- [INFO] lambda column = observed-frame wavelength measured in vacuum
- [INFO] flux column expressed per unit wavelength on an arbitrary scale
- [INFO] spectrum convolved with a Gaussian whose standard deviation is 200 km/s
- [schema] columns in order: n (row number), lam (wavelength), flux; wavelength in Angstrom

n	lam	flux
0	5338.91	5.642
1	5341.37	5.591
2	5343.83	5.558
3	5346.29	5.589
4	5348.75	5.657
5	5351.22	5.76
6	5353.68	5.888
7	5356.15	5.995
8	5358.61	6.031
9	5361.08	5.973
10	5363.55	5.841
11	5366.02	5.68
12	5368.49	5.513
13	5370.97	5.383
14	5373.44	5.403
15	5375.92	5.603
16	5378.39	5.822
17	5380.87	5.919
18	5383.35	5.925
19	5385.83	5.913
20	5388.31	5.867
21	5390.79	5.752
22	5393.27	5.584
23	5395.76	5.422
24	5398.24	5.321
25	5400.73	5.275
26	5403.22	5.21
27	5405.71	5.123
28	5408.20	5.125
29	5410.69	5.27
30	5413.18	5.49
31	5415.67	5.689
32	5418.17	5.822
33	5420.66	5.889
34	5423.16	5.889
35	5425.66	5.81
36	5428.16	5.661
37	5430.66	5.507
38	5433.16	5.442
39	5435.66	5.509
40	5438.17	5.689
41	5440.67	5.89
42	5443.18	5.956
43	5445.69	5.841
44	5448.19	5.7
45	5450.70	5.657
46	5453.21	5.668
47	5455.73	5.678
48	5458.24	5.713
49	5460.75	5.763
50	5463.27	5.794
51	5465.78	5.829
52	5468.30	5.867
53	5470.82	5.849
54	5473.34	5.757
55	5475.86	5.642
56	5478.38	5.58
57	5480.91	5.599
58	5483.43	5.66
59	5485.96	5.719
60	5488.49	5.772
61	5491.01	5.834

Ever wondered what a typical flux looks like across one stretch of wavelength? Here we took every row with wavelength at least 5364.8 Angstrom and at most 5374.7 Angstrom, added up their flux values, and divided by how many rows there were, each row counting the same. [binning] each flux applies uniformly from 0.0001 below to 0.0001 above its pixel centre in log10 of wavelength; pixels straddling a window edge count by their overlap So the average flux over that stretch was 5.49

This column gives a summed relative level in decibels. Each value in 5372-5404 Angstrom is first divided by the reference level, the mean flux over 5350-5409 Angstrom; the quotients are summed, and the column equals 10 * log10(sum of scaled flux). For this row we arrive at 11.1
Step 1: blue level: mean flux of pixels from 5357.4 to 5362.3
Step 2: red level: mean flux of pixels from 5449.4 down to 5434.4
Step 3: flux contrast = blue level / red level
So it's 1.04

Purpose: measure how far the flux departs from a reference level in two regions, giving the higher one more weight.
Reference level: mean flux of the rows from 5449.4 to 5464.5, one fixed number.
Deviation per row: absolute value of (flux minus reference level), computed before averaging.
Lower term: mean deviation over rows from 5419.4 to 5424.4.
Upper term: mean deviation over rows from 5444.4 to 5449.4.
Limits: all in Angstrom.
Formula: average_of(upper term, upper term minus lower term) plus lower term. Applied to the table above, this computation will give 0.16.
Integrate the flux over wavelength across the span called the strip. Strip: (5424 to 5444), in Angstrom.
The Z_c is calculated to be 114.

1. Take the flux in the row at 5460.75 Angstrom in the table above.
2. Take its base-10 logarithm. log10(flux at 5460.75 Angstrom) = 0.761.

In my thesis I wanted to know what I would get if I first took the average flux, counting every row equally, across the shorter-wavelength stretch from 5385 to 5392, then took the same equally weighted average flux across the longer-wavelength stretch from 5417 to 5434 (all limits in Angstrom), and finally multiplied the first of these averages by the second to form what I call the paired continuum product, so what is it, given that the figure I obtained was 33.4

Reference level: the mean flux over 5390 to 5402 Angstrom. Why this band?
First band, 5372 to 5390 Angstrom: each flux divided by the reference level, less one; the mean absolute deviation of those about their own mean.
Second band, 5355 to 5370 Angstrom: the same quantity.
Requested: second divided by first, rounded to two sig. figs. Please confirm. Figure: 1.0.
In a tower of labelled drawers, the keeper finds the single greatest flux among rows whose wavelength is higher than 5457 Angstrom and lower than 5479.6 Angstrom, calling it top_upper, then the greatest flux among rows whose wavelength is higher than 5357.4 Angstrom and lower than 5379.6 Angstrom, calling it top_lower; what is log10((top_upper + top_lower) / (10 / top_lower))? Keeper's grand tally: 0.856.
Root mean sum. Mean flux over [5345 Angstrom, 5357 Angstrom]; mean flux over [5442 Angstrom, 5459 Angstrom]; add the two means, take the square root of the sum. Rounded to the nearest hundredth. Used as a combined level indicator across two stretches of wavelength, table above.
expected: 3.39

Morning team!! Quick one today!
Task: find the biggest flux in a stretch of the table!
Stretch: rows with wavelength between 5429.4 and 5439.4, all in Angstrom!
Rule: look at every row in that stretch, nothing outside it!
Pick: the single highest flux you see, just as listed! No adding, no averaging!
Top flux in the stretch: 5.689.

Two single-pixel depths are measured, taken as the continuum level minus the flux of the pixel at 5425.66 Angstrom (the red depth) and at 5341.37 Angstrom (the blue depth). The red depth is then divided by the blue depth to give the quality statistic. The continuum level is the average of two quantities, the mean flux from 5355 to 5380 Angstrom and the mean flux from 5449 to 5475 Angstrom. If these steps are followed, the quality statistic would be -0.5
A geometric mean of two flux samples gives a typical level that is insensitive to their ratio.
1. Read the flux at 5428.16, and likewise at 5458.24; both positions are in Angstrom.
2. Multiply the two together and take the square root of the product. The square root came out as 5.69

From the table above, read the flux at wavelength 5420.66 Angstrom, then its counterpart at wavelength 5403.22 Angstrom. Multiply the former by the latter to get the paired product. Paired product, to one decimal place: 30.7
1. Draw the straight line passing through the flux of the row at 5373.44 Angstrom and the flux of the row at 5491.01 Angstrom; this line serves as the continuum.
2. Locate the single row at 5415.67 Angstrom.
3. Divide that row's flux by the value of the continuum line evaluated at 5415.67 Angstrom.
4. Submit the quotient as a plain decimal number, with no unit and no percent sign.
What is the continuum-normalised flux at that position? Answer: 1.02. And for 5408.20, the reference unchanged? 0.93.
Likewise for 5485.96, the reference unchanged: 0.98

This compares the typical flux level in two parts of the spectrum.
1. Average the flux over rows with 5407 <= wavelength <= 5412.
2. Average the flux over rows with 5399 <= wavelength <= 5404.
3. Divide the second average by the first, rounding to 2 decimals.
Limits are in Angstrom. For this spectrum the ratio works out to 1.01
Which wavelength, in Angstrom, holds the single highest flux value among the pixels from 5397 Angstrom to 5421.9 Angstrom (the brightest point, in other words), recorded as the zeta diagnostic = 5420.66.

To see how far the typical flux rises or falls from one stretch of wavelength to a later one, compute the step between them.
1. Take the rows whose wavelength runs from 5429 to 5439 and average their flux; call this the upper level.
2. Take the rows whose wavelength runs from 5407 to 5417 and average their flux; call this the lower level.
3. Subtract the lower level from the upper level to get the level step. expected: 0.1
